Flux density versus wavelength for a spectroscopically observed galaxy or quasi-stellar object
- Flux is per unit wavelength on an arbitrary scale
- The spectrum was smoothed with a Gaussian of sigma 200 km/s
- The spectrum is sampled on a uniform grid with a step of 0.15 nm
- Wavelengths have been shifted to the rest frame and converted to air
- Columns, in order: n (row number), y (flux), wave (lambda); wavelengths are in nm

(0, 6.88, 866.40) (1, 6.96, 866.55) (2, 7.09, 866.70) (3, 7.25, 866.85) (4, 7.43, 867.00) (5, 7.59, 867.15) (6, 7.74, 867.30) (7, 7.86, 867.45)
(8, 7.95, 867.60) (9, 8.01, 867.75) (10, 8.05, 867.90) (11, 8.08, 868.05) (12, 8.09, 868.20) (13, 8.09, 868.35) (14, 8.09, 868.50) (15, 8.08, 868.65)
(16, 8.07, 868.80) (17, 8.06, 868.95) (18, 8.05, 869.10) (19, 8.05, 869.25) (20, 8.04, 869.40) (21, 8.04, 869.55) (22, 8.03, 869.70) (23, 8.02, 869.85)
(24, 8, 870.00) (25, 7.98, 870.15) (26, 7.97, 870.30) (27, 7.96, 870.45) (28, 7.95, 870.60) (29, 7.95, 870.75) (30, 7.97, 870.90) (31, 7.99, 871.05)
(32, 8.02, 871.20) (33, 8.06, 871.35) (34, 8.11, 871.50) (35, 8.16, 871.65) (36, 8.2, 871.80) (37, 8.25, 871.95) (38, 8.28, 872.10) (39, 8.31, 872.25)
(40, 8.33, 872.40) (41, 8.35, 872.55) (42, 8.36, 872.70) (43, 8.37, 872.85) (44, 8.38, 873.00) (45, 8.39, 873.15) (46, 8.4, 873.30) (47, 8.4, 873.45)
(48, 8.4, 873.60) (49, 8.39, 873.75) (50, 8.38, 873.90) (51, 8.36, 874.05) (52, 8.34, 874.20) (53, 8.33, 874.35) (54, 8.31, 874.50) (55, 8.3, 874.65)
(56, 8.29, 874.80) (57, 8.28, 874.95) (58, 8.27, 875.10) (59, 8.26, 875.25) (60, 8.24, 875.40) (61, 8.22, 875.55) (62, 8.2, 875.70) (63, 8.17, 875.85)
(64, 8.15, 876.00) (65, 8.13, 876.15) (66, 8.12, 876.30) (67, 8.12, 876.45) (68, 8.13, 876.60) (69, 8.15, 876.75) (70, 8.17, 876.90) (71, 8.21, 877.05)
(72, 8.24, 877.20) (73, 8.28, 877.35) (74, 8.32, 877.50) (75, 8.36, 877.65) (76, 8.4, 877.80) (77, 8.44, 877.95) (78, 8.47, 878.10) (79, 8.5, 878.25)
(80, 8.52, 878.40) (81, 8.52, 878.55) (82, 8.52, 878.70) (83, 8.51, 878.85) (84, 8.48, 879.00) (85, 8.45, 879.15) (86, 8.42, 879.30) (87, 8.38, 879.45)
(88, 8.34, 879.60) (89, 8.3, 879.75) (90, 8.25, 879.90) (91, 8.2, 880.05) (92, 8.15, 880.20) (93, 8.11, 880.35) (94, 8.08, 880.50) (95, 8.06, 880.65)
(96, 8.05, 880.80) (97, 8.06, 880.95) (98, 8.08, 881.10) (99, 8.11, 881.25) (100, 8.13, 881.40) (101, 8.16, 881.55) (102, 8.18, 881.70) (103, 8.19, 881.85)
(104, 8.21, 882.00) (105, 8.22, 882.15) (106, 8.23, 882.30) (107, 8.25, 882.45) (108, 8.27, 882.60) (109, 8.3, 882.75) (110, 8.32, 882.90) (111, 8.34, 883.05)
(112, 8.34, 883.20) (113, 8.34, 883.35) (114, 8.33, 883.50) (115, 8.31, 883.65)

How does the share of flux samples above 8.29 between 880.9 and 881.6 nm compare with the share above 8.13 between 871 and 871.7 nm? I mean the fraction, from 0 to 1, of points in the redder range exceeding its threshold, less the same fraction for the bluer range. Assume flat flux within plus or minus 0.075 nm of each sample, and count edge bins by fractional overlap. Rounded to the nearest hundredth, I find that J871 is -0.20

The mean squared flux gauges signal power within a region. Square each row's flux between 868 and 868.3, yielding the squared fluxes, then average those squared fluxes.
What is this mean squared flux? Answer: 65.4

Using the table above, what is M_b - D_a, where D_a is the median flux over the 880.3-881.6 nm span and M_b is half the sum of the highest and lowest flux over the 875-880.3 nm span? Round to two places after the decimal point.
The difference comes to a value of 0.24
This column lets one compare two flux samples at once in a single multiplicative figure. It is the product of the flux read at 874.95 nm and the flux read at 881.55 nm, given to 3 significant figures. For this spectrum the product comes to 67.6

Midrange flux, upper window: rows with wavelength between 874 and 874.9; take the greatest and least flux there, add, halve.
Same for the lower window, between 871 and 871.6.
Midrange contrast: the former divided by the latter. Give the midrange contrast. 1.03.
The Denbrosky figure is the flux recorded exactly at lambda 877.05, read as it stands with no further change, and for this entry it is 8.21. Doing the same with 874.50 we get 8.31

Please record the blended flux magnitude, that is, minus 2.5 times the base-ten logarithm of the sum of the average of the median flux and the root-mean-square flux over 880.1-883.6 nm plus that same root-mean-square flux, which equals -3.04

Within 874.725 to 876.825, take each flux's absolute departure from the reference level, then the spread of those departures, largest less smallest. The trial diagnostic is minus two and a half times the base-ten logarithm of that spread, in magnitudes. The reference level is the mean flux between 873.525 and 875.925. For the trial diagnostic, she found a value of 1.9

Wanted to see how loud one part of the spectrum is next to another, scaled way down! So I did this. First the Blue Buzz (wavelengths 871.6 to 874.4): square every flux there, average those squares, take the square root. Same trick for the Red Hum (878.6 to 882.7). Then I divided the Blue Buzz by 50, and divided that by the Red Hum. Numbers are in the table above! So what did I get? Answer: 0.0202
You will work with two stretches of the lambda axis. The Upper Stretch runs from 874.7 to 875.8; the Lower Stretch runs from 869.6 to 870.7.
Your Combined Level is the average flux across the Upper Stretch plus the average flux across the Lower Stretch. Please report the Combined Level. 16.24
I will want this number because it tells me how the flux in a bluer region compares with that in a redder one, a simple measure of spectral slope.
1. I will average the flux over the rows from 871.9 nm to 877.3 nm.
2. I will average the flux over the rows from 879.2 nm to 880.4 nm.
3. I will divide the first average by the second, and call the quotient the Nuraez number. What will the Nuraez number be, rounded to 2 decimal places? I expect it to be 1.00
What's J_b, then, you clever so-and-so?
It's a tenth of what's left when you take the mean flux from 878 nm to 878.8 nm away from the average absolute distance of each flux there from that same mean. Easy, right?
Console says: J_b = -0.849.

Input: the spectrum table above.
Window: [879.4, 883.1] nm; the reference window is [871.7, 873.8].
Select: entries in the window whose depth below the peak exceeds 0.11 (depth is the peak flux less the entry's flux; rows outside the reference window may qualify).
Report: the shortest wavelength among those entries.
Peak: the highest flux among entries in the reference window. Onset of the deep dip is 879.90 nm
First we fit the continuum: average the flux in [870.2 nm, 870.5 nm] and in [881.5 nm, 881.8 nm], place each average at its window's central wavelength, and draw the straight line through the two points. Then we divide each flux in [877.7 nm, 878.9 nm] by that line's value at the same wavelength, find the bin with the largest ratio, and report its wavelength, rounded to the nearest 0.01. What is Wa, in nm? 878.40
